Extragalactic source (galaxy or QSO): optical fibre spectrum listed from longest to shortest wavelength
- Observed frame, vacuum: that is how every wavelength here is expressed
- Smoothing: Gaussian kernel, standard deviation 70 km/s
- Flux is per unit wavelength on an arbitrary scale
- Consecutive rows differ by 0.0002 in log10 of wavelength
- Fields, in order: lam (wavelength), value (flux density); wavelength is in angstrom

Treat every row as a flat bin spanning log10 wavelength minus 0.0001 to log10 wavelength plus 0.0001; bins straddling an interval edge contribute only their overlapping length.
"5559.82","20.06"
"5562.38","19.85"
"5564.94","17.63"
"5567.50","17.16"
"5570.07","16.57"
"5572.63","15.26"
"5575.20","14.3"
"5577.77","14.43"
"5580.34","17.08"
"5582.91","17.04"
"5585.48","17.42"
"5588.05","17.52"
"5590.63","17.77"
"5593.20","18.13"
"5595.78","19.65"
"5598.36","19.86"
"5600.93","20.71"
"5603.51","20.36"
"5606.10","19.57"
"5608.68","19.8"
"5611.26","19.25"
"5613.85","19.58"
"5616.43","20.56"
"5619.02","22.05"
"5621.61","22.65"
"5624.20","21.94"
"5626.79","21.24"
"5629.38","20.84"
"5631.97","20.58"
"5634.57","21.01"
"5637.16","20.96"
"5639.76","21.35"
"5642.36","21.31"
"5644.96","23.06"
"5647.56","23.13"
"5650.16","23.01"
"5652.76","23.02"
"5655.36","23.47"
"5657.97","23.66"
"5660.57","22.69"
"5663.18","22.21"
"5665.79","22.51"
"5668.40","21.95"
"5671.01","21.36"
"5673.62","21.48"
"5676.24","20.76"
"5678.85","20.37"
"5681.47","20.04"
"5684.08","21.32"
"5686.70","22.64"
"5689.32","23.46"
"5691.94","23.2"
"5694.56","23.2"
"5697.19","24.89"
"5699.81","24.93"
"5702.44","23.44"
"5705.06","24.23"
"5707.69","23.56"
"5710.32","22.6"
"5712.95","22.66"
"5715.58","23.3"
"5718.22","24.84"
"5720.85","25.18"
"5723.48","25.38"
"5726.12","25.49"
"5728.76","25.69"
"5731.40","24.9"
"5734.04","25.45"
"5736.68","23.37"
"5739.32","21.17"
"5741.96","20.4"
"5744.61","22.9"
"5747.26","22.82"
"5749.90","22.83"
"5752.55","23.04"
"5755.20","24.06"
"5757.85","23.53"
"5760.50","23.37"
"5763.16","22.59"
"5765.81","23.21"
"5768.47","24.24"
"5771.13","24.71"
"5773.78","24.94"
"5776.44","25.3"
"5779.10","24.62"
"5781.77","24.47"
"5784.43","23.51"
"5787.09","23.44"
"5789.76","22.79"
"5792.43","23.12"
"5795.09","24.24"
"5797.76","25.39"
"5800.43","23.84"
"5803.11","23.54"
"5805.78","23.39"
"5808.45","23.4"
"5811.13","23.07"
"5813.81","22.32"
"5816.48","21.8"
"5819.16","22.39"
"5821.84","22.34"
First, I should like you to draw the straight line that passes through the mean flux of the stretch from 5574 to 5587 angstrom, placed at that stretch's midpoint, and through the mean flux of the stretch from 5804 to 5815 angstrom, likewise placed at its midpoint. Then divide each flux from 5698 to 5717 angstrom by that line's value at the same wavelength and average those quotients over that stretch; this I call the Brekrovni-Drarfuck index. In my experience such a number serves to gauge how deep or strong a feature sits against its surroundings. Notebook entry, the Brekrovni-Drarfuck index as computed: 1.18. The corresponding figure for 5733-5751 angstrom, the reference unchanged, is 1.08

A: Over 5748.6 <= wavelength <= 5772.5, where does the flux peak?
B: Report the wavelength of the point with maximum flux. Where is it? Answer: 5771.13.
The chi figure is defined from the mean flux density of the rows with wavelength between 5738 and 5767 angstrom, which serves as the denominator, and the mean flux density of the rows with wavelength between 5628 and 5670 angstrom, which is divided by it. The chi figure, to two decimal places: 0.98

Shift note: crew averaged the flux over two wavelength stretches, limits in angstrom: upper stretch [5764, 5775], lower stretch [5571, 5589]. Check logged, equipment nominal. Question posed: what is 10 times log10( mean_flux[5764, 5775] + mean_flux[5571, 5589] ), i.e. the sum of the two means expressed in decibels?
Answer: 16.1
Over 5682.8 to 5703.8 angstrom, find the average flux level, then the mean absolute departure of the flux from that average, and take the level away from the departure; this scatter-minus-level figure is -22.6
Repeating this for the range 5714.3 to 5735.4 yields -24.5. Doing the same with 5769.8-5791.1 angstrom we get -23.5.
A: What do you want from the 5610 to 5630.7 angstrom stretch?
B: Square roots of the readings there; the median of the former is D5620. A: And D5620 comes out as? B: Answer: 4.59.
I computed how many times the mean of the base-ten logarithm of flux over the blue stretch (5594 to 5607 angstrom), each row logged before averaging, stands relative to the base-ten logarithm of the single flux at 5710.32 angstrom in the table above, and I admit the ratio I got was 0.96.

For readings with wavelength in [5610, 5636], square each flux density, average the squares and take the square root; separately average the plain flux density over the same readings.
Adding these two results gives 42.0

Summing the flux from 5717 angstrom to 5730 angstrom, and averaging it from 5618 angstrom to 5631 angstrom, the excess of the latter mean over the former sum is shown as -105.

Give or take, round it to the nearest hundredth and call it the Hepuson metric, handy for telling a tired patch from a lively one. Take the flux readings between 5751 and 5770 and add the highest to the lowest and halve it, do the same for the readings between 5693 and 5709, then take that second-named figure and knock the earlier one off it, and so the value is 0.65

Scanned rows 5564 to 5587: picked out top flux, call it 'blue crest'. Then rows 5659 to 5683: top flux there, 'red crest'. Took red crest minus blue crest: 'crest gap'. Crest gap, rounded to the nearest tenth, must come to 5.1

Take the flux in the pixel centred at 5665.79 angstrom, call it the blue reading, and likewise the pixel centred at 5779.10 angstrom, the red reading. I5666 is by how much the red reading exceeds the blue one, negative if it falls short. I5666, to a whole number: 2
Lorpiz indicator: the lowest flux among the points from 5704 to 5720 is 22.6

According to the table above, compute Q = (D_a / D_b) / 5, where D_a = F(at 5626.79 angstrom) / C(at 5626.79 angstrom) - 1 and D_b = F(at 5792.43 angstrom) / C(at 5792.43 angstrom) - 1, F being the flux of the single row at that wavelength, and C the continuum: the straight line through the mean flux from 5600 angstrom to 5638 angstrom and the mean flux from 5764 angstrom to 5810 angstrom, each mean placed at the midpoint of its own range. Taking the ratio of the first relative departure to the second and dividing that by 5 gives -0.08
